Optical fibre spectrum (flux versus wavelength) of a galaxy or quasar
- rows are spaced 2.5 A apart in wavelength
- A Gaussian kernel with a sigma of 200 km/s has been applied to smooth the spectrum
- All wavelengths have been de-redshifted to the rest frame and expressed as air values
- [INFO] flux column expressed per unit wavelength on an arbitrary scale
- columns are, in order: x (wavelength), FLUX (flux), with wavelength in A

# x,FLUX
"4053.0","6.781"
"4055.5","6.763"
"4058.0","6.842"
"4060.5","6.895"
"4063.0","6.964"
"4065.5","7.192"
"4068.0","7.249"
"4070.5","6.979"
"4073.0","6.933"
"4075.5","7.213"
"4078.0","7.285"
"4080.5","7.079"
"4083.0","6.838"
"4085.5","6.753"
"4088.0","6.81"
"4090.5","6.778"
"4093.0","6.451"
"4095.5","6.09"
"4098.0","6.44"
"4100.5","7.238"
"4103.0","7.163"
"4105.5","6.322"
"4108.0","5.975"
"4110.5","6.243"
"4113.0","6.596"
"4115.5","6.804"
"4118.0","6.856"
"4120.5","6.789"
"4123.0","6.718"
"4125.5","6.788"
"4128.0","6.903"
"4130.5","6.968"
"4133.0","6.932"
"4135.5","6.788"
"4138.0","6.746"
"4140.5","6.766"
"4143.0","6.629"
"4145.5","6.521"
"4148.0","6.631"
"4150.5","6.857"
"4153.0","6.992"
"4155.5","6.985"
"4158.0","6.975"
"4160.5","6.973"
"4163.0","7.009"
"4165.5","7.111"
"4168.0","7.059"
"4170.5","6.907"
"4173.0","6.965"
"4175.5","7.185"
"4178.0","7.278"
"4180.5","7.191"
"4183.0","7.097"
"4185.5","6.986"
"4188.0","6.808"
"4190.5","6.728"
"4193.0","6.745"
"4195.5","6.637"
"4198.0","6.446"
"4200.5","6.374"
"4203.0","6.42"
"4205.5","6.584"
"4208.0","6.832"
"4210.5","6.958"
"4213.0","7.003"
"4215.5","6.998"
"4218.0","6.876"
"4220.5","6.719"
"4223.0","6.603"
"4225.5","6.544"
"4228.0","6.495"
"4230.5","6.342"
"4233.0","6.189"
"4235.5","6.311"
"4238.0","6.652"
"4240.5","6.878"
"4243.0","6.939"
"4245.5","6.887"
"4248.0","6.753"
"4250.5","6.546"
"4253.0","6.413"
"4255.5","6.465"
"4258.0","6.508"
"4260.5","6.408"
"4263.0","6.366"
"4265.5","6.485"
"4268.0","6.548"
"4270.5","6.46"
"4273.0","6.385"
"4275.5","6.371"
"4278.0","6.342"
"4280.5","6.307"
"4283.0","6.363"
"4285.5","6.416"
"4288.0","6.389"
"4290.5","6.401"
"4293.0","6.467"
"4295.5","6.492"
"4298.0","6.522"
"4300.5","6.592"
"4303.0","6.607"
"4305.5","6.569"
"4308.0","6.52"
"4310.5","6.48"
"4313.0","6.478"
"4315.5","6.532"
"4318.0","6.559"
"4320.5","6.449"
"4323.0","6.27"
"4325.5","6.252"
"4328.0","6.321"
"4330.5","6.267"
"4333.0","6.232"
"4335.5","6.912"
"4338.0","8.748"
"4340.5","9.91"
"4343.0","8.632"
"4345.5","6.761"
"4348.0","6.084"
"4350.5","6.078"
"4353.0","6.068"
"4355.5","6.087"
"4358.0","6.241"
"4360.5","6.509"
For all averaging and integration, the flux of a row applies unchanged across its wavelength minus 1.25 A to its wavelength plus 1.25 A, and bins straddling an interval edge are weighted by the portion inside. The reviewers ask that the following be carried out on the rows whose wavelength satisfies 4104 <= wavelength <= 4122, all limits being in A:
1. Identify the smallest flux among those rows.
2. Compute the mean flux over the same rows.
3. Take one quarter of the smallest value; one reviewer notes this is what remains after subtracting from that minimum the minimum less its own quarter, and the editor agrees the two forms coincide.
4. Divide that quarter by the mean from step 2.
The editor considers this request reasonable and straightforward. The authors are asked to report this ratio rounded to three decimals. 0.229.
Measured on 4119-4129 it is 0.247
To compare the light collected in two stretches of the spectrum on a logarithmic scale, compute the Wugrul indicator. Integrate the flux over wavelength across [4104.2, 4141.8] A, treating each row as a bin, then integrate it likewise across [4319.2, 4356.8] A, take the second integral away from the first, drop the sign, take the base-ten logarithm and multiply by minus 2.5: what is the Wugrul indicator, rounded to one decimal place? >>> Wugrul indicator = -2.1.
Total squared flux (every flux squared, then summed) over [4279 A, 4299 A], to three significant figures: 330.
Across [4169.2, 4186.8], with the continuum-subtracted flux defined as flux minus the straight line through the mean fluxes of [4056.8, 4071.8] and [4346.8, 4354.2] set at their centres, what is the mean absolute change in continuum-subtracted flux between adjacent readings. 0.11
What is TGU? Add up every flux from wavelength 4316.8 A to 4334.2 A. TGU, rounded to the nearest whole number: 44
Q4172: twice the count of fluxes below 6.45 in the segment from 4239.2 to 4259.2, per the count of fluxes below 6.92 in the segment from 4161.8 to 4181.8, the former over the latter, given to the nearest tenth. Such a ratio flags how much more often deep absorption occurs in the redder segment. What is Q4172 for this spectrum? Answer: 2.0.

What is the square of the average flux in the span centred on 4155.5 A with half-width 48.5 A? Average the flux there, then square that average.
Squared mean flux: 46.3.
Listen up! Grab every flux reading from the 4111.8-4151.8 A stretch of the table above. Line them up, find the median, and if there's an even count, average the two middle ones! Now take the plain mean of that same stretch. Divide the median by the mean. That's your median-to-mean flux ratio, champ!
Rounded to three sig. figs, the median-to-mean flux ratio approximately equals 1.00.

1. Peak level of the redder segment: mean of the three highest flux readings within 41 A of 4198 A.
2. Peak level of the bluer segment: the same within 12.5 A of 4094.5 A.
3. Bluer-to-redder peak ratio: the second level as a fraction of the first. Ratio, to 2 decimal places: 0.98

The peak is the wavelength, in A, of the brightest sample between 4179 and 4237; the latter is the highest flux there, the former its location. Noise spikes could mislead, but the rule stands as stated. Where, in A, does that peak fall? 4180.5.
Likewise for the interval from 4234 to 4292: 4243.0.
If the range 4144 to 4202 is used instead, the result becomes 4178.0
